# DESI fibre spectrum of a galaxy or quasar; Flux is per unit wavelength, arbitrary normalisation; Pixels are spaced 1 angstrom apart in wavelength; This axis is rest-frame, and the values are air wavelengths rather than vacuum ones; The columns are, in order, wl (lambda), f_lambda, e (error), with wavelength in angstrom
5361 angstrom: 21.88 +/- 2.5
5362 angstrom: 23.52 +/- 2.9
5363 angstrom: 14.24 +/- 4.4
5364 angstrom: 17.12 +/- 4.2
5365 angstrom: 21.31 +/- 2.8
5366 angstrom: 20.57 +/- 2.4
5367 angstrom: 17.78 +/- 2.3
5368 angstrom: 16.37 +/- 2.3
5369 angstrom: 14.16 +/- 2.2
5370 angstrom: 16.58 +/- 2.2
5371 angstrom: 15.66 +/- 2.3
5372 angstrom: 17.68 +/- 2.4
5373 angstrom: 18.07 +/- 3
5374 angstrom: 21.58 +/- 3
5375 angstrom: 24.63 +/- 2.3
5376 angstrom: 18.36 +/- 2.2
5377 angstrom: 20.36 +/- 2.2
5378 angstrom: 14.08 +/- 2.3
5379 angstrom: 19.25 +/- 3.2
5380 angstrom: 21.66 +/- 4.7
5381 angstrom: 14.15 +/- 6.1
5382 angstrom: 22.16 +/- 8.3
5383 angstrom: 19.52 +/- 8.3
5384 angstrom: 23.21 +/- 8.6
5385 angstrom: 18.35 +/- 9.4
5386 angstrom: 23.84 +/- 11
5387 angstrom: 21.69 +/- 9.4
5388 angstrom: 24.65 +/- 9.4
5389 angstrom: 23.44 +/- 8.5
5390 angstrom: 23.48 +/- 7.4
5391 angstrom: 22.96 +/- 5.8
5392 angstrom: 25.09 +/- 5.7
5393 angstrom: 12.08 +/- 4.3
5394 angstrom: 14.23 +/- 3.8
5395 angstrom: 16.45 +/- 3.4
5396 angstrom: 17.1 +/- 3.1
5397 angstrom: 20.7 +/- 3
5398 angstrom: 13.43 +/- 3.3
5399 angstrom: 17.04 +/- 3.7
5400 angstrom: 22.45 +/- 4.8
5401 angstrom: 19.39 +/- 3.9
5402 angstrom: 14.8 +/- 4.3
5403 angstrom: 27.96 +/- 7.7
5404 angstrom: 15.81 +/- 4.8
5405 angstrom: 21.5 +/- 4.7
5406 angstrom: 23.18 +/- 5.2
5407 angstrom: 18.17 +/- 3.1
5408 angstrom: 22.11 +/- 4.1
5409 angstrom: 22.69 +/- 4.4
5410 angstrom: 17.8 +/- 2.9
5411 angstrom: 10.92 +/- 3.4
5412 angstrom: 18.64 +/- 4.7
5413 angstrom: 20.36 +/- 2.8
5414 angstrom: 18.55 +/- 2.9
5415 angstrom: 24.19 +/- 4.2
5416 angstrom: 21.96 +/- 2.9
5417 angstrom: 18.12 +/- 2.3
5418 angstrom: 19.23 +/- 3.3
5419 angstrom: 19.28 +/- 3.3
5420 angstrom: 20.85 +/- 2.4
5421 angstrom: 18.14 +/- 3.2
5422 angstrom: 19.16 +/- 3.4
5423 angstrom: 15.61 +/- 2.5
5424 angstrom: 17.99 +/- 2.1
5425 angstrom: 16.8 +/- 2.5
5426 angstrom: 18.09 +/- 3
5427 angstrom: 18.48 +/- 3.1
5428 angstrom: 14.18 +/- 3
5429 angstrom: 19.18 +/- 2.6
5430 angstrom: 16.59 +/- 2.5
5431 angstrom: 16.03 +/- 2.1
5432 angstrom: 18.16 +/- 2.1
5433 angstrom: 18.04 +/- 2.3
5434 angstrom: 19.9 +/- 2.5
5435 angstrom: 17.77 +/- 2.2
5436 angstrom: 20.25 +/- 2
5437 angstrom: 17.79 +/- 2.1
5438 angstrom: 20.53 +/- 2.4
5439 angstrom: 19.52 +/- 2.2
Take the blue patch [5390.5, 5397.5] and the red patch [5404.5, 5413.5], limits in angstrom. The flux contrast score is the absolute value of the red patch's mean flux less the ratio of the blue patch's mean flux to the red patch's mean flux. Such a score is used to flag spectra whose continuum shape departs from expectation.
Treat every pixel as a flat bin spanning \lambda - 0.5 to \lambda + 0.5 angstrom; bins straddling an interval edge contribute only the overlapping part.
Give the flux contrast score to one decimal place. 18.5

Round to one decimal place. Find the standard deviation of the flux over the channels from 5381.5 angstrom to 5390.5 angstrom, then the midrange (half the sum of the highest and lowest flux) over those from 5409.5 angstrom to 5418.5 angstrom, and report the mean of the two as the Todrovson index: 9.8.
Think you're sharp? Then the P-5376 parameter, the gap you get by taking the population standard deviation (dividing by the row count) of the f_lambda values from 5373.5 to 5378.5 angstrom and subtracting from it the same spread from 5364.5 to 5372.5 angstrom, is 1.3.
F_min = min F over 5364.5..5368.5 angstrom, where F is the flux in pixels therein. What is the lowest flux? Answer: 16.37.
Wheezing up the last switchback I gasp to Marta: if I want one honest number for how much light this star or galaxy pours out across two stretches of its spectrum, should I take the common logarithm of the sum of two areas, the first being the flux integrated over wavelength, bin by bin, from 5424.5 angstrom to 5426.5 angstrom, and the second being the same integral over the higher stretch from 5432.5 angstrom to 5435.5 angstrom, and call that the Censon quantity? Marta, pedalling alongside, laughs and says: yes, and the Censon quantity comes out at 1.96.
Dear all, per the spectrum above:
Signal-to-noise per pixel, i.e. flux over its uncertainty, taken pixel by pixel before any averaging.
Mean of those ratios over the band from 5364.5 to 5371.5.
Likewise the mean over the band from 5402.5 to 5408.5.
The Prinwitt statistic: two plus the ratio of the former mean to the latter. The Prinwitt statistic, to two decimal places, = 3.63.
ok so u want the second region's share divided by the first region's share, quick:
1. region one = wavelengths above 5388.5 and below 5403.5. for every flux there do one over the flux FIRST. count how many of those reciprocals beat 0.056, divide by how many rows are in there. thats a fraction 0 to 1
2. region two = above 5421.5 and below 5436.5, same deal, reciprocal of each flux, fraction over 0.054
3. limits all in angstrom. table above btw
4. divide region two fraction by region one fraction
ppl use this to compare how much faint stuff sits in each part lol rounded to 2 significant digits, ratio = 1.6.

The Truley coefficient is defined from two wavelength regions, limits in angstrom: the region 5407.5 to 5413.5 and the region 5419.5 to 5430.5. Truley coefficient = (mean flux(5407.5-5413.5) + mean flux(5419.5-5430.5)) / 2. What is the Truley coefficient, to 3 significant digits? 18.2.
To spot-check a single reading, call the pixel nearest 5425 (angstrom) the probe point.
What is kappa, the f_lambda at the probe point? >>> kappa 16.8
